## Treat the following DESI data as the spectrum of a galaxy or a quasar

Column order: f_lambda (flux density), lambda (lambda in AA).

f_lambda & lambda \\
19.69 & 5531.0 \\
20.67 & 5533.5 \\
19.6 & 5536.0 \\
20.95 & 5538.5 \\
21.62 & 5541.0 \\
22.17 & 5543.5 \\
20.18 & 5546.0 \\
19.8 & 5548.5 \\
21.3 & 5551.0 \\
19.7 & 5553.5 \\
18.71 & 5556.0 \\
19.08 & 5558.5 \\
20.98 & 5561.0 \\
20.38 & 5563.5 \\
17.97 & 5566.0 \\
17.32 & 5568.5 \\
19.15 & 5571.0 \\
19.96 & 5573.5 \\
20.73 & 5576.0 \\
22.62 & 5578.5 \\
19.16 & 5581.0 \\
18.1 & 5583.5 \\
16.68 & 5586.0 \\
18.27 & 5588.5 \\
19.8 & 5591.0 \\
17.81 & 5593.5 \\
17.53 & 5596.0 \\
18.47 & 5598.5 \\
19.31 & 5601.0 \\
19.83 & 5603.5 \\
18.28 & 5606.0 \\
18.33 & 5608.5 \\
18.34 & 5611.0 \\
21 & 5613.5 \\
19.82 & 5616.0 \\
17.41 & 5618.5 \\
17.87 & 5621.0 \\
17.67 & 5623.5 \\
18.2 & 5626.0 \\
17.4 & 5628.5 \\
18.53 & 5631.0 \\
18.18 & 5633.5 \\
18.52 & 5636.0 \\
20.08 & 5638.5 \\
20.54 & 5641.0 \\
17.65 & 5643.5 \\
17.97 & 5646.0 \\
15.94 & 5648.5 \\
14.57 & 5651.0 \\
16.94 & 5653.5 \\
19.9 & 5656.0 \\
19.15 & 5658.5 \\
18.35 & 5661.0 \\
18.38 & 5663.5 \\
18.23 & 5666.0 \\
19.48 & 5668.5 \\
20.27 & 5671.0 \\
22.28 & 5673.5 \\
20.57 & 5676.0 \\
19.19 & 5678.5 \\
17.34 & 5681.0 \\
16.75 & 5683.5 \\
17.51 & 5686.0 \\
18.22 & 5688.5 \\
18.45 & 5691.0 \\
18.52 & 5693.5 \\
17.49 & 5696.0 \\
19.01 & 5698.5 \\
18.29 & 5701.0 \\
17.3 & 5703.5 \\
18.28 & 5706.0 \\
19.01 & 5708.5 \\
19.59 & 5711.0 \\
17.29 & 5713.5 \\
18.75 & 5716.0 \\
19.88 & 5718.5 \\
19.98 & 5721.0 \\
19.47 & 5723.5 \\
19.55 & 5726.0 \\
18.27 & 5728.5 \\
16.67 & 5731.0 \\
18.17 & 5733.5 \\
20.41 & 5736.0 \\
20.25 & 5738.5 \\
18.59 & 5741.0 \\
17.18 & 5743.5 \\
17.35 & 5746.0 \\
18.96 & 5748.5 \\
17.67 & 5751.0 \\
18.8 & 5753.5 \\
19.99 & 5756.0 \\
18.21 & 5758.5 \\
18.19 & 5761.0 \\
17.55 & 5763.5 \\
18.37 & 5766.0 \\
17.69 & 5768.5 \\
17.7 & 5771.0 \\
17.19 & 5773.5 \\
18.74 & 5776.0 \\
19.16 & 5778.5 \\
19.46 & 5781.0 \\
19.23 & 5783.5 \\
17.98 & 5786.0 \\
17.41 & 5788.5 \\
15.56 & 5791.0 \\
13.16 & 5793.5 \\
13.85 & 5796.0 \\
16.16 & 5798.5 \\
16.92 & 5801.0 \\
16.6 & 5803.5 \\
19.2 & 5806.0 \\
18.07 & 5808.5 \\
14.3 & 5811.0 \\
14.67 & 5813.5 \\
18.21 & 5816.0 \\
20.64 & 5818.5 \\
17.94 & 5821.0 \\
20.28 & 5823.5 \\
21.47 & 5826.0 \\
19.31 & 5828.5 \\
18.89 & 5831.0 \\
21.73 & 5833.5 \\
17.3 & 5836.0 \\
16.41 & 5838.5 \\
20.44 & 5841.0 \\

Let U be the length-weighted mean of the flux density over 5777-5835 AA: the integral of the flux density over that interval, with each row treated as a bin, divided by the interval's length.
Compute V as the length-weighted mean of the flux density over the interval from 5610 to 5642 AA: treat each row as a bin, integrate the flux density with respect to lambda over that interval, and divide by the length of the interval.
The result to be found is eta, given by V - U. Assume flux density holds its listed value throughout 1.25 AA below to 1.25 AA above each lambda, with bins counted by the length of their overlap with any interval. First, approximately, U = 17.8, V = 18.7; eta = 0.9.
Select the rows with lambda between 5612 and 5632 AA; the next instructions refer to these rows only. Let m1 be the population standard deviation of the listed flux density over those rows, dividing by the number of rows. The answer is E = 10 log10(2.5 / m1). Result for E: 3.2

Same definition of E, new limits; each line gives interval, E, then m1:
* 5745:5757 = 4.2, 1.0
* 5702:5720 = 4.2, 0.9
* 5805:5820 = 0.4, 2.3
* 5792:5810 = 1.0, 2.0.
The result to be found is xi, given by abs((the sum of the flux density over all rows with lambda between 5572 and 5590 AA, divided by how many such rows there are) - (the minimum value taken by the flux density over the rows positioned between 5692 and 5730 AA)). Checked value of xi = 2.1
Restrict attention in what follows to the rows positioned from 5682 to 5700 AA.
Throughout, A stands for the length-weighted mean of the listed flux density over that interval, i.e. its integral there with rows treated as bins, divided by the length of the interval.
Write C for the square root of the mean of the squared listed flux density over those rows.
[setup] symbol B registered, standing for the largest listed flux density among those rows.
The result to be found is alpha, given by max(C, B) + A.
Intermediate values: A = 18.0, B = 19.01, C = 18.0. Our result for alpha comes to 37.0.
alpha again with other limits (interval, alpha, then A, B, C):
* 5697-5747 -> 39.1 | 18.7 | 20.41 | 18.7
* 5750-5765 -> 38.4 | 18.4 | 19.99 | 18.4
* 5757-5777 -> 36.7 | 18.0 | 18.74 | 18.0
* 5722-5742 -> 39.3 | 18.9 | 20.41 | 19.0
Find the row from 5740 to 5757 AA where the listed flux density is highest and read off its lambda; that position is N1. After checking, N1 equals 5756.0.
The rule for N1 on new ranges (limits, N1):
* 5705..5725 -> 5721.0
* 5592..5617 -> 5613.5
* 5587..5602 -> 5591.0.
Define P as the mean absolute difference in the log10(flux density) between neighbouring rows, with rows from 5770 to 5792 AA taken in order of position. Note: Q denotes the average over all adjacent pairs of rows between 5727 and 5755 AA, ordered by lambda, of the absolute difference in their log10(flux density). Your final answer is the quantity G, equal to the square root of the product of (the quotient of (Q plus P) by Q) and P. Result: 0.19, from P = 0.0205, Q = 0.030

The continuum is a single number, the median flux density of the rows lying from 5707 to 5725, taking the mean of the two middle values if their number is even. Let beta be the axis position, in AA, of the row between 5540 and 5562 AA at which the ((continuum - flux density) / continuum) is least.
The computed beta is 5543.5 AA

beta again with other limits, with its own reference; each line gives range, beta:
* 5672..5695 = 5673.5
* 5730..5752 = 5736.0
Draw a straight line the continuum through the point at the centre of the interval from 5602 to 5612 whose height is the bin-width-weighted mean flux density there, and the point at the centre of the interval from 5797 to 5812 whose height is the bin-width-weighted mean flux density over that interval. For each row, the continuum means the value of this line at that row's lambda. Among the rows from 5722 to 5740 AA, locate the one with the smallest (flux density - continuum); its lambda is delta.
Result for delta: 5731.0 AA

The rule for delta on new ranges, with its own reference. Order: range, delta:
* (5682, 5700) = 5683.5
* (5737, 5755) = 5743.5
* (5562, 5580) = 5568.5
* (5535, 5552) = 5536.0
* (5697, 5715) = 5703.5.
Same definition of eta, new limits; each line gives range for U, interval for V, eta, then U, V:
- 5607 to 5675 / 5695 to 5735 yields 0.0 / 18.6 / 18.6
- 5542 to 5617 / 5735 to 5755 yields -0.7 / 19.4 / 18.6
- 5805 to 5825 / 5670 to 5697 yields 0.8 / 17.9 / 18.8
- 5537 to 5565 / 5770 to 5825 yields -3.0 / 20.4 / 17.4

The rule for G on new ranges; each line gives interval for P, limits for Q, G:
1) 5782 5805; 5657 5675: 0.32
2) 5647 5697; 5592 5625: 0.24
